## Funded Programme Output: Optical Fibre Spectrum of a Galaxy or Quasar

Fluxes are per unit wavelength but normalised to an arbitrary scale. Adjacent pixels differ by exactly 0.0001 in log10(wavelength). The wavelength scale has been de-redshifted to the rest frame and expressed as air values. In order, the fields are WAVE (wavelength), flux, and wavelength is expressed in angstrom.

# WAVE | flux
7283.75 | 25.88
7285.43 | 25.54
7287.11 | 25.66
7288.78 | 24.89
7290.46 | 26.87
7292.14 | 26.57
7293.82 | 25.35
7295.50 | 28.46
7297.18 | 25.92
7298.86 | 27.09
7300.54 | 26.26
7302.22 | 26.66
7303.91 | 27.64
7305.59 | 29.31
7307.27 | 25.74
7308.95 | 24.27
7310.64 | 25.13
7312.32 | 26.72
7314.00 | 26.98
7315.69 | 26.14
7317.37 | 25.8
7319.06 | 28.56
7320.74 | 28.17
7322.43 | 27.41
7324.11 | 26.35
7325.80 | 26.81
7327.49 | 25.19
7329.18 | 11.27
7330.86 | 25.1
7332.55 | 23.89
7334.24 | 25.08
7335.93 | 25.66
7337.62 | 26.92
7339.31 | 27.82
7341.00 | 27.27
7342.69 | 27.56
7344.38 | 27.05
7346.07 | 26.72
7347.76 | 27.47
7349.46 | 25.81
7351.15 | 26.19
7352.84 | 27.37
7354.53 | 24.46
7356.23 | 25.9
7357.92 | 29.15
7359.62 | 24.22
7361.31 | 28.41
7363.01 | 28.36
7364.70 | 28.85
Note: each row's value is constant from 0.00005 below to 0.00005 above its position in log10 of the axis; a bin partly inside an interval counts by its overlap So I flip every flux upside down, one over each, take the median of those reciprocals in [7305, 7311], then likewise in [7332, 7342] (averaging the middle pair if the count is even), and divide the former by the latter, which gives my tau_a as 1.033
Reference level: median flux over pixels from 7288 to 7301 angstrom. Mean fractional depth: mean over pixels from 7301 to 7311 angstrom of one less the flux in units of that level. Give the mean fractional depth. 0.00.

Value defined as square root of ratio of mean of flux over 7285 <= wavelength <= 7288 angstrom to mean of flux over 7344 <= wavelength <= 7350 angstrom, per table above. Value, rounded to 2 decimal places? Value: 0.98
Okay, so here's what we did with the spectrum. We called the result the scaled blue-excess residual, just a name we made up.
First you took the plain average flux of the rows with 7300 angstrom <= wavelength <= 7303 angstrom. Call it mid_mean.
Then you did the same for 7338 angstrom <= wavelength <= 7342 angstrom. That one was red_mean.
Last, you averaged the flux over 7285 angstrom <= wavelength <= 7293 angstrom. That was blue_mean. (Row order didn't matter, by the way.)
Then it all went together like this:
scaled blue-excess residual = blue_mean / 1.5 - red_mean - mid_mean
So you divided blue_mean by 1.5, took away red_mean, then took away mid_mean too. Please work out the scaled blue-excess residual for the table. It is -36.7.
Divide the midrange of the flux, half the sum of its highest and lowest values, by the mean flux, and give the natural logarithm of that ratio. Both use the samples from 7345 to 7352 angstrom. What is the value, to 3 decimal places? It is 0.003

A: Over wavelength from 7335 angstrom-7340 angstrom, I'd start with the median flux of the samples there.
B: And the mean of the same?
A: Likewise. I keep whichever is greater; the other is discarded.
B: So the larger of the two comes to 26.9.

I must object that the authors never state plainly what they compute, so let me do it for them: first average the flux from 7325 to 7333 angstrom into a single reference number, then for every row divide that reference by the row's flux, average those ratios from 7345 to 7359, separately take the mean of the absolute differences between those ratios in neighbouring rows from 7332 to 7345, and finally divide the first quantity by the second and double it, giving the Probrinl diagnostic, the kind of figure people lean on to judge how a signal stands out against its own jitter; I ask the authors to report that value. 68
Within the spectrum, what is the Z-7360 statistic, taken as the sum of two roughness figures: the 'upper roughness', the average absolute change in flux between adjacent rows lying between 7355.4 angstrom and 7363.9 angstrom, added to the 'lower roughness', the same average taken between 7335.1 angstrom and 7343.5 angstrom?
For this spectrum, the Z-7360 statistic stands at 3.9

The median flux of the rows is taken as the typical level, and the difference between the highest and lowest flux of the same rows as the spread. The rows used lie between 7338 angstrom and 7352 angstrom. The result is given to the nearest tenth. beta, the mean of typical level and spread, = 14.6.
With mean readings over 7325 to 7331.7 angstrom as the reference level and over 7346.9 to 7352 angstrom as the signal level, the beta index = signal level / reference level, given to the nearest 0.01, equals 1.20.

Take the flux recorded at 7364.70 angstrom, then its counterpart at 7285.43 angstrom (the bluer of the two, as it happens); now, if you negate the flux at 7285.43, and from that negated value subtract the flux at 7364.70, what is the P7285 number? -54.4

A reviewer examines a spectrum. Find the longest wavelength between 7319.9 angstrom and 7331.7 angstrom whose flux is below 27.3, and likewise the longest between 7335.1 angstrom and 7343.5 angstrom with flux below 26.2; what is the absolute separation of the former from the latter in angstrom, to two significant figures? 5.1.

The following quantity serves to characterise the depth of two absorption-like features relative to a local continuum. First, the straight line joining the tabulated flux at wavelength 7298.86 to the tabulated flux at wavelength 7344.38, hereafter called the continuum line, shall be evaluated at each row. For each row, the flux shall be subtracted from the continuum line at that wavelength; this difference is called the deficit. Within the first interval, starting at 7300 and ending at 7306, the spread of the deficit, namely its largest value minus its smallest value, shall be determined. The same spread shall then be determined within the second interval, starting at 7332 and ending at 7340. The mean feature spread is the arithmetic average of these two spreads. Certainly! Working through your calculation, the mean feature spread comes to 3.5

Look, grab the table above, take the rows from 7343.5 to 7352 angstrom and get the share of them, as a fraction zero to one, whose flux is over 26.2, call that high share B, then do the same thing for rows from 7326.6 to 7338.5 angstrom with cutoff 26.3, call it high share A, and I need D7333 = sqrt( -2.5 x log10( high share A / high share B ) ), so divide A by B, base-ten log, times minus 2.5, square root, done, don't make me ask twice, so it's 1.2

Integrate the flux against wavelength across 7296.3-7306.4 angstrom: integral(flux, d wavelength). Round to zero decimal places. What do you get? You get 274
